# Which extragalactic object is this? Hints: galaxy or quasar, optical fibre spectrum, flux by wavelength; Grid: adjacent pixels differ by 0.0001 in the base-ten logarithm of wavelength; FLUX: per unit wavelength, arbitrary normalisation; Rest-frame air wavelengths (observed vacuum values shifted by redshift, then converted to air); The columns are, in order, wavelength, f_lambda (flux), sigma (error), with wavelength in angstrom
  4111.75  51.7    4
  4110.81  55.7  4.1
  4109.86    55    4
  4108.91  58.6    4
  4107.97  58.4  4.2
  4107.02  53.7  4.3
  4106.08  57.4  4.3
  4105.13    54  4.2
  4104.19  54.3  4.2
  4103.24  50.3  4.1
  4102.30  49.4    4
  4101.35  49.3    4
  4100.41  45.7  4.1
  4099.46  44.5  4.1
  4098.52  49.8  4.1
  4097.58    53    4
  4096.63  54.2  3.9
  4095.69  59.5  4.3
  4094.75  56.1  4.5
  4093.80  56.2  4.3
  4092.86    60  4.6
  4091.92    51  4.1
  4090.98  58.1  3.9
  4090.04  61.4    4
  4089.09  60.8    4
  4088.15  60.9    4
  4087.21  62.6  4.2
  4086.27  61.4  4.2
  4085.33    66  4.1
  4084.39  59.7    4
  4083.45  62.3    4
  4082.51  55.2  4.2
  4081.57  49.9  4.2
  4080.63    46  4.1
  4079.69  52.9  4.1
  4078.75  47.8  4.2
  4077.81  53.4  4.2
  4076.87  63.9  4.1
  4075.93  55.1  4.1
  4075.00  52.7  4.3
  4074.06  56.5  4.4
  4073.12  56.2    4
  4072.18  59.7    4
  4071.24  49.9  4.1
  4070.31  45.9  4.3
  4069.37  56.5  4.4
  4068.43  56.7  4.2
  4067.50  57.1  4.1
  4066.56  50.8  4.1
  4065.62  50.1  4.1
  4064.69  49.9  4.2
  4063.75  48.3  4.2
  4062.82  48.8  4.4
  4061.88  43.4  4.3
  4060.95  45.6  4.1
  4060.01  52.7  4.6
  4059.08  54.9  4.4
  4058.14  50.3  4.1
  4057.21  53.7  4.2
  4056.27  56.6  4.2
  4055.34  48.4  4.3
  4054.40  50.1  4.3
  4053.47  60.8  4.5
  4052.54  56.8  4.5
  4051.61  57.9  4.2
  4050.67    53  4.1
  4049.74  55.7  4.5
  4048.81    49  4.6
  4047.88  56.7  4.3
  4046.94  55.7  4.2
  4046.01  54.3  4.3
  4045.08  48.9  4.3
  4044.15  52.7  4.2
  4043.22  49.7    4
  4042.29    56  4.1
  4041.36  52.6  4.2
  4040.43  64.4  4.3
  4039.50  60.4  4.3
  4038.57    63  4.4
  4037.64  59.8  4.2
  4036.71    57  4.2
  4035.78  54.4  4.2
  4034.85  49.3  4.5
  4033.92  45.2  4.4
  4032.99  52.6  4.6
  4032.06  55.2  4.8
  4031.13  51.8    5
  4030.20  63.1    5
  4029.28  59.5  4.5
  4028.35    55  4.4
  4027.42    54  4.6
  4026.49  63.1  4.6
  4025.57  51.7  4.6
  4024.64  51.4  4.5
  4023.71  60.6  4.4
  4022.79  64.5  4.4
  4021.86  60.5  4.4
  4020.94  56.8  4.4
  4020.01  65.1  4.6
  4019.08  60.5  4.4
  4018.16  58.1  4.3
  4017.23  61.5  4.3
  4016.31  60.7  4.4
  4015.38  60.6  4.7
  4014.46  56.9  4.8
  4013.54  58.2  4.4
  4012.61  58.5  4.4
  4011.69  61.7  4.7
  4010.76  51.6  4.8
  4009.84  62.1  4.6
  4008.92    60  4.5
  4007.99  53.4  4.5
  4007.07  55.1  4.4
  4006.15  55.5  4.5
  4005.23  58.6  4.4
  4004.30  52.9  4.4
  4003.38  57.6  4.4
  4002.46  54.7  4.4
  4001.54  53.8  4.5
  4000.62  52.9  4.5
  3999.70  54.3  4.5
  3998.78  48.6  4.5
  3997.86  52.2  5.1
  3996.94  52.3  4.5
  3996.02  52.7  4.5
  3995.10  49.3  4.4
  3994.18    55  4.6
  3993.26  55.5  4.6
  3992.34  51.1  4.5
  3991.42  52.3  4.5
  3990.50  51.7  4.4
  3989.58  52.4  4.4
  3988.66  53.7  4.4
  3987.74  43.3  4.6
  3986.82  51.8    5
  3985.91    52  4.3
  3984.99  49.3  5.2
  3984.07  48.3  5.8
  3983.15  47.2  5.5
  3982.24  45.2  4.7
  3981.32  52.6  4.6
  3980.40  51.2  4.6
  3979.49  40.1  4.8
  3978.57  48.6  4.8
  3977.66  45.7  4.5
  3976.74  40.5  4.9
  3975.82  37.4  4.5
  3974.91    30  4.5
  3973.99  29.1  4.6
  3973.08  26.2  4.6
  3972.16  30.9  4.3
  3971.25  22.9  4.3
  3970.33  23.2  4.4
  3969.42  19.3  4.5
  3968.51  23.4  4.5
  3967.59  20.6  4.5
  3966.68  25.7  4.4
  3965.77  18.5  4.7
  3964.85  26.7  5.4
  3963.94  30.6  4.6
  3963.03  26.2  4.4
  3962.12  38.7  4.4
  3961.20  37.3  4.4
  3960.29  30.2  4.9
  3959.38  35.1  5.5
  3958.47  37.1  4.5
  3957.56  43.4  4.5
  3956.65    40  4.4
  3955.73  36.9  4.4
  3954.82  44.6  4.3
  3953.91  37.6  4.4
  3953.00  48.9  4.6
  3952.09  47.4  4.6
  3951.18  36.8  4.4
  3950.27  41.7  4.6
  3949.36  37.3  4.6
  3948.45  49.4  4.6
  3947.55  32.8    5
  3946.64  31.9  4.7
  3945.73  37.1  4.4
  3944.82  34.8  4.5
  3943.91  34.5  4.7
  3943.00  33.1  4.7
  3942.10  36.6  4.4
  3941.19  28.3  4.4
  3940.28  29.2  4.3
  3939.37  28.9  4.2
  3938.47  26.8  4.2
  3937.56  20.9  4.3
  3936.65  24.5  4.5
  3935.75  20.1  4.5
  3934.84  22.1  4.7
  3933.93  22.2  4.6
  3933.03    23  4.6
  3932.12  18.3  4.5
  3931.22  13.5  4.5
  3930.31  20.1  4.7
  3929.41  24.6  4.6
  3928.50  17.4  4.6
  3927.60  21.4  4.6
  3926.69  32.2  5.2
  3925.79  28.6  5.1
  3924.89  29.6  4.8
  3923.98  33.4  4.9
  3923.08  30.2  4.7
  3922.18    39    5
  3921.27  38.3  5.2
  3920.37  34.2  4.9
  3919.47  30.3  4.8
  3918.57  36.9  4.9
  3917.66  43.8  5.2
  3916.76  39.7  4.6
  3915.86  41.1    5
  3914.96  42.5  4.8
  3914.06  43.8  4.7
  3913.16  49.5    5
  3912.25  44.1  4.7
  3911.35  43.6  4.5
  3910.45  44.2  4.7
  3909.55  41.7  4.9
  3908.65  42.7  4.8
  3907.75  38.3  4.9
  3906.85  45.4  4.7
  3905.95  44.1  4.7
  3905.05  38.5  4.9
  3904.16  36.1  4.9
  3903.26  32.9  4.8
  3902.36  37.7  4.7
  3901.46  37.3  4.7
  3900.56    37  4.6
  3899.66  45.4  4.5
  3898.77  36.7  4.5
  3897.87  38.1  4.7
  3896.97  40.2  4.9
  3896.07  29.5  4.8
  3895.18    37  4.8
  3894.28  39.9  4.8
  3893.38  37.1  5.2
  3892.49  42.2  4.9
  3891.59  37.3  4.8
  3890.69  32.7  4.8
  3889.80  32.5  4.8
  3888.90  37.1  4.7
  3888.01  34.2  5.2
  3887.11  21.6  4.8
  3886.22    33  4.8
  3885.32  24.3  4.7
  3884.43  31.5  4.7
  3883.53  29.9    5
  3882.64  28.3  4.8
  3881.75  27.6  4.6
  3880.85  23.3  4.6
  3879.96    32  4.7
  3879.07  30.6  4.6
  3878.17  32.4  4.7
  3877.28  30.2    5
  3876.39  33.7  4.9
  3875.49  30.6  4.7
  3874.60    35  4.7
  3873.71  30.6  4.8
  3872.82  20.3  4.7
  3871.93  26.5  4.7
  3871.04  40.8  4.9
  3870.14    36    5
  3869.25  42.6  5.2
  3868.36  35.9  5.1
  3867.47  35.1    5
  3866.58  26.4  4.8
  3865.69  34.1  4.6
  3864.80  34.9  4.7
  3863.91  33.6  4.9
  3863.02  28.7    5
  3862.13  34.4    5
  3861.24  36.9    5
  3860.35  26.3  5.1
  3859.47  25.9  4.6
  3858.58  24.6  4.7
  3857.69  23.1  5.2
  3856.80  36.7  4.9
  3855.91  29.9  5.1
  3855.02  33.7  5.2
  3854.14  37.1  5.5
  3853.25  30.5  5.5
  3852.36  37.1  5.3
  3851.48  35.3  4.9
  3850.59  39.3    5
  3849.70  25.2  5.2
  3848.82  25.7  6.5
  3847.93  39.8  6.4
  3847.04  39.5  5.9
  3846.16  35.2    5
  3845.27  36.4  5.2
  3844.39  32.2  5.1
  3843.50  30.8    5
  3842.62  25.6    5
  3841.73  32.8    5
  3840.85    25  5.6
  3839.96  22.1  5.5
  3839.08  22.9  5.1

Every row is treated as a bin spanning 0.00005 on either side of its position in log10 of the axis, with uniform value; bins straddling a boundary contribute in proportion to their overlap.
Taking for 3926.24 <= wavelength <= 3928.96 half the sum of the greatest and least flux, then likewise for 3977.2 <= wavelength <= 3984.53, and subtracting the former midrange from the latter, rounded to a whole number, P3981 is 22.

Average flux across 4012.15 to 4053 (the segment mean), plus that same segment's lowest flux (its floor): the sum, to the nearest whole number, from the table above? 102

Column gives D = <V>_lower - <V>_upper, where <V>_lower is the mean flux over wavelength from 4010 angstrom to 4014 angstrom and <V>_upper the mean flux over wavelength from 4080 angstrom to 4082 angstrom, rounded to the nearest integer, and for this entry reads 10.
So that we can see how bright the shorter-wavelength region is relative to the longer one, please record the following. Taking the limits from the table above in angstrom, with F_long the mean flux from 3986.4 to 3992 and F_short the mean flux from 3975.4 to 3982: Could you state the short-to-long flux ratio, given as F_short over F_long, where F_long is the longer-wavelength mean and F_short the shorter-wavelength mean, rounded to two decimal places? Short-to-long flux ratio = 0.89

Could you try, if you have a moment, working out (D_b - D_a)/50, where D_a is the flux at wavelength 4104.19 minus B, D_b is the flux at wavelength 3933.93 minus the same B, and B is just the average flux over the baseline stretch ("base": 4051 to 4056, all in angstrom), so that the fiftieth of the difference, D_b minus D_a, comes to -0.64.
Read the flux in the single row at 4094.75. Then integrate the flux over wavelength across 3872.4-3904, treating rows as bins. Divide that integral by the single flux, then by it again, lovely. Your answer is 0.33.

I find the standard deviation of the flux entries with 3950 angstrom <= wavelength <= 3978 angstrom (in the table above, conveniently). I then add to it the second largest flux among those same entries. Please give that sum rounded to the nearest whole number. 56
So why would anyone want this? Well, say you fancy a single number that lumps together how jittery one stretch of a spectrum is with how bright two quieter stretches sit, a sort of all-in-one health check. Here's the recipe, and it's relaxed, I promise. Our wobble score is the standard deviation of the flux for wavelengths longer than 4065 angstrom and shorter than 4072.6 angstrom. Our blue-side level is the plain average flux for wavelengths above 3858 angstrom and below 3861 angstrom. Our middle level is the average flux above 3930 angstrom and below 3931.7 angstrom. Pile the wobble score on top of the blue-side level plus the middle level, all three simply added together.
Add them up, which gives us 47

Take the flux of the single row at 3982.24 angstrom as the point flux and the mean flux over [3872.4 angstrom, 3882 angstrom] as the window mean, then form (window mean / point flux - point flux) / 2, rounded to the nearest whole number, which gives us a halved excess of -22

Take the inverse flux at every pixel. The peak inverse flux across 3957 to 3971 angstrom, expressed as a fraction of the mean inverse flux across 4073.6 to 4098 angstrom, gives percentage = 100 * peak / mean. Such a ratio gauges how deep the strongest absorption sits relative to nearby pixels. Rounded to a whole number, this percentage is 305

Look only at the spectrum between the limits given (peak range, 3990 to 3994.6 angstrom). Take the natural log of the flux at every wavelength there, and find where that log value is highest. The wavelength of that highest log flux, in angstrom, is 3993.26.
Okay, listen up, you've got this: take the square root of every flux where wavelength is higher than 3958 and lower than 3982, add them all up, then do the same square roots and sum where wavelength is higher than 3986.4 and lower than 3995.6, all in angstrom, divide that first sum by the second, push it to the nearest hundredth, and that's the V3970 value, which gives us 2.05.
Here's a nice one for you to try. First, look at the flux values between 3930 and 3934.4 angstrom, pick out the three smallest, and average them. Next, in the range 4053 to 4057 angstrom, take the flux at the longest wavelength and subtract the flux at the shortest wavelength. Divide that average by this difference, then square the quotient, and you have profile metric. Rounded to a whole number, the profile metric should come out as 17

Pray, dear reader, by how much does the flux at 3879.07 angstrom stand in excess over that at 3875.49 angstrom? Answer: 0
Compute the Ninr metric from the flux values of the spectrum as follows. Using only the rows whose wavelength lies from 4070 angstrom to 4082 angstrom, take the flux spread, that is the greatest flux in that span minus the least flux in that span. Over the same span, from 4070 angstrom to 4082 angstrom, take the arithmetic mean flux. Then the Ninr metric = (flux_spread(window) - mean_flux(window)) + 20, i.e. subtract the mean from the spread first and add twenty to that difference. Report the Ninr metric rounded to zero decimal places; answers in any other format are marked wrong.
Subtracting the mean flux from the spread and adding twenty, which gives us -15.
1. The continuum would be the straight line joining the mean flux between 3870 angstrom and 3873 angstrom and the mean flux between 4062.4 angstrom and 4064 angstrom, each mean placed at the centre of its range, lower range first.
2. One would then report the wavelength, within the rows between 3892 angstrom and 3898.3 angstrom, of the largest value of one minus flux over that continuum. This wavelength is 3896.07 angstrom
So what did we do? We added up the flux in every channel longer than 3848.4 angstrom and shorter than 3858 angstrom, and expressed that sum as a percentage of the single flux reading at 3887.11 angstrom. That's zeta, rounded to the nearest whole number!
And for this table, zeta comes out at 1637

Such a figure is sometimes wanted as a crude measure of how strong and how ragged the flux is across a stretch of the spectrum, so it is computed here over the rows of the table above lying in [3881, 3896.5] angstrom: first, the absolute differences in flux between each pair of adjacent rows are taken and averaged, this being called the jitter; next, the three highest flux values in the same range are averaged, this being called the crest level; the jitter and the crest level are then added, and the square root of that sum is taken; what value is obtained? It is 6.7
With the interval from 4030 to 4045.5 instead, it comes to 8.3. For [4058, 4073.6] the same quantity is 7.8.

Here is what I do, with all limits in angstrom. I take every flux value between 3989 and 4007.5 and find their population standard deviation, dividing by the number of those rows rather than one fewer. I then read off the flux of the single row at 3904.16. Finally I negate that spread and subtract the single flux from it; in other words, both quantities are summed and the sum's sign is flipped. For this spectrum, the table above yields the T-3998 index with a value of -39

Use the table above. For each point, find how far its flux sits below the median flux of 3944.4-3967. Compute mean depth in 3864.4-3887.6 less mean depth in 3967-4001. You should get 12.5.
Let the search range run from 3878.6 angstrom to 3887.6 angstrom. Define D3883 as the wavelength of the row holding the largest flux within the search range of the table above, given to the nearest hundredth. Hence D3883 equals 3886.22 angstrom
